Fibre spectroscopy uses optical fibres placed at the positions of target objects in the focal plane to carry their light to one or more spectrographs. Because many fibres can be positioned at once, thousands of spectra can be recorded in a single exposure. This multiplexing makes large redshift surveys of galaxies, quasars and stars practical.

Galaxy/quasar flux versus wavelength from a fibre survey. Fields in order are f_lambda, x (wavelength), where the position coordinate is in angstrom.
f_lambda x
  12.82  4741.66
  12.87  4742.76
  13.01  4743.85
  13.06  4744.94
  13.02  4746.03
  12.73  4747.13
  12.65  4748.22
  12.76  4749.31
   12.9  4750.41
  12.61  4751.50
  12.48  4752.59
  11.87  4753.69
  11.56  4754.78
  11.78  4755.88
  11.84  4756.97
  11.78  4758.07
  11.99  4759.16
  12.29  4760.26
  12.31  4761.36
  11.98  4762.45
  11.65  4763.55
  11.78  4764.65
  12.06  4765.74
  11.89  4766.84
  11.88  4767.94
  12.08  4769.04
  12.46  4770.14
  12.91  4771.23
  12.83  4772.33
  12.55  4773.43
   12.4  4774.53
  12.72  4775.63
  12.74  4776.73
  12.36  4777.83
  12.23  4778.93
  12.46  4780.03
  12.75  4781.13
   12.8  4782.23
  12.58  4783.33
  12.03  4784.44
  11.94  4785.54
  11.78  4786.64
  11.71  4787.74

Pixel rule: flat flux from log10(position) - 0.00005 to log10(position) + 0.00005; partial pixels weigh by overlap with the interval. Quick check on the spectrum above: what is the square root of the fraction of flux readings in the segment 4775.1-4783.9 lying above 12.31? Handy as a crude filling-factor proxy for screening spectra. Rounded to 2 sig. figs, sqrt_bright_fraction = 0.94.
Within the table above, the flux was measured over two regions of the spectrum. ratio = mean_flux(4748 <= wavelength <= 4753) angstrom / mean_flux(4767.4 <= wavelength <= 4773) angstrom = 1.02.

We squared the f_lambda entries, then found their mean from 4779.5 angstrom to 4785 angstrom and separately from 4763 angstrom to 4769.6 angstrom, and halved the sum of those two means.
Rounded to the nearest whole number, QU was 149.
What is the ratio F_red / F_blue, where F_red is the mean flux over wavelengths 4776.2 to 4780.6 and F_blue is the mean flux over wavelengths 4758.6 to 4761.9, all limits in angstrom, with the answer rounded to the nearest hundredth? 1.02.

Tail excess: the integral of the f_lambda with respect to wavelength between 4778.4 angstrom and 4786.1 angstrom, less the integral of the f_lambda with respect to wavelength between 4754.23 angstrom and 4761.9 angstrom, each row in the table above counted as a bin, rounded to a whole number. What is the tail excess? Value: 4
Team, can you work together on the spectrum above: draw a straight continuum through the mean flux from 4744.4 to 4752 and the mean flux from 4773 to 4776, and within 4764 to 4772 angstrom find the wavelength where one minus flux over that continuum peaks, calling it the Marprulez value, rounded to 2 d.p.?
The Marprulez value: 4764.65 angstrom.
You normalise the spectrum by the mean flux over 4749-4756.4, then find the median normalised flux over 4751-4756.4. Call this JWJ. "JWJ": 0.97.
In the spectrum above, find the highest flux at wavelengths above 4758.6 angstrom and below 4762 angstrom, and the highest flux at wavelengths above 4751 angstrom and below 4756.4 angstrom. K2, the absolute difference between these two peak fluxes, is 0.30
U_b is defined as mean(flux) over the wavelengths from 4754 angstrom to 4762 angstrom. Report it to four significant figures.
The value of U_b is 11.94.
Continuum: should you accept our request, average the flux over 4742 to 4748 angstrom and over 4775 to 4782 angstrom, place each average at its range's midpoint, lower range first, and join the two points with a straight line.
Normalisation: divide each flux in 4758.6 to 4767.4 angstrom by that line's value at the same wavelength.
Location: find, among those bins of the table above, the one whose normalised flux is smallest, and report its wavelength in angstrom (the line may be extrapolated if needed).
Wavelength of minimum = 4763.55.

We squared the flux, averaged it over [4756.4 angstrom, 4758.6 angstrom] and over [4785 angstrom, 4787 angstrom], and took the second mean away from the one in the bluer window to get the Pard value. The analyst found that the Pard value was -1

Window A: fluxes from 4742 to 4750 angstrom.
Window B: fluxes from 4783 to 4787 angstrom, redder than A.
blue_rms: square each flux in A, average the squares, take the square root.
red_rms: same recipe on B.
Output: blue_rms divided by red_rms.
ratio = 1.07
